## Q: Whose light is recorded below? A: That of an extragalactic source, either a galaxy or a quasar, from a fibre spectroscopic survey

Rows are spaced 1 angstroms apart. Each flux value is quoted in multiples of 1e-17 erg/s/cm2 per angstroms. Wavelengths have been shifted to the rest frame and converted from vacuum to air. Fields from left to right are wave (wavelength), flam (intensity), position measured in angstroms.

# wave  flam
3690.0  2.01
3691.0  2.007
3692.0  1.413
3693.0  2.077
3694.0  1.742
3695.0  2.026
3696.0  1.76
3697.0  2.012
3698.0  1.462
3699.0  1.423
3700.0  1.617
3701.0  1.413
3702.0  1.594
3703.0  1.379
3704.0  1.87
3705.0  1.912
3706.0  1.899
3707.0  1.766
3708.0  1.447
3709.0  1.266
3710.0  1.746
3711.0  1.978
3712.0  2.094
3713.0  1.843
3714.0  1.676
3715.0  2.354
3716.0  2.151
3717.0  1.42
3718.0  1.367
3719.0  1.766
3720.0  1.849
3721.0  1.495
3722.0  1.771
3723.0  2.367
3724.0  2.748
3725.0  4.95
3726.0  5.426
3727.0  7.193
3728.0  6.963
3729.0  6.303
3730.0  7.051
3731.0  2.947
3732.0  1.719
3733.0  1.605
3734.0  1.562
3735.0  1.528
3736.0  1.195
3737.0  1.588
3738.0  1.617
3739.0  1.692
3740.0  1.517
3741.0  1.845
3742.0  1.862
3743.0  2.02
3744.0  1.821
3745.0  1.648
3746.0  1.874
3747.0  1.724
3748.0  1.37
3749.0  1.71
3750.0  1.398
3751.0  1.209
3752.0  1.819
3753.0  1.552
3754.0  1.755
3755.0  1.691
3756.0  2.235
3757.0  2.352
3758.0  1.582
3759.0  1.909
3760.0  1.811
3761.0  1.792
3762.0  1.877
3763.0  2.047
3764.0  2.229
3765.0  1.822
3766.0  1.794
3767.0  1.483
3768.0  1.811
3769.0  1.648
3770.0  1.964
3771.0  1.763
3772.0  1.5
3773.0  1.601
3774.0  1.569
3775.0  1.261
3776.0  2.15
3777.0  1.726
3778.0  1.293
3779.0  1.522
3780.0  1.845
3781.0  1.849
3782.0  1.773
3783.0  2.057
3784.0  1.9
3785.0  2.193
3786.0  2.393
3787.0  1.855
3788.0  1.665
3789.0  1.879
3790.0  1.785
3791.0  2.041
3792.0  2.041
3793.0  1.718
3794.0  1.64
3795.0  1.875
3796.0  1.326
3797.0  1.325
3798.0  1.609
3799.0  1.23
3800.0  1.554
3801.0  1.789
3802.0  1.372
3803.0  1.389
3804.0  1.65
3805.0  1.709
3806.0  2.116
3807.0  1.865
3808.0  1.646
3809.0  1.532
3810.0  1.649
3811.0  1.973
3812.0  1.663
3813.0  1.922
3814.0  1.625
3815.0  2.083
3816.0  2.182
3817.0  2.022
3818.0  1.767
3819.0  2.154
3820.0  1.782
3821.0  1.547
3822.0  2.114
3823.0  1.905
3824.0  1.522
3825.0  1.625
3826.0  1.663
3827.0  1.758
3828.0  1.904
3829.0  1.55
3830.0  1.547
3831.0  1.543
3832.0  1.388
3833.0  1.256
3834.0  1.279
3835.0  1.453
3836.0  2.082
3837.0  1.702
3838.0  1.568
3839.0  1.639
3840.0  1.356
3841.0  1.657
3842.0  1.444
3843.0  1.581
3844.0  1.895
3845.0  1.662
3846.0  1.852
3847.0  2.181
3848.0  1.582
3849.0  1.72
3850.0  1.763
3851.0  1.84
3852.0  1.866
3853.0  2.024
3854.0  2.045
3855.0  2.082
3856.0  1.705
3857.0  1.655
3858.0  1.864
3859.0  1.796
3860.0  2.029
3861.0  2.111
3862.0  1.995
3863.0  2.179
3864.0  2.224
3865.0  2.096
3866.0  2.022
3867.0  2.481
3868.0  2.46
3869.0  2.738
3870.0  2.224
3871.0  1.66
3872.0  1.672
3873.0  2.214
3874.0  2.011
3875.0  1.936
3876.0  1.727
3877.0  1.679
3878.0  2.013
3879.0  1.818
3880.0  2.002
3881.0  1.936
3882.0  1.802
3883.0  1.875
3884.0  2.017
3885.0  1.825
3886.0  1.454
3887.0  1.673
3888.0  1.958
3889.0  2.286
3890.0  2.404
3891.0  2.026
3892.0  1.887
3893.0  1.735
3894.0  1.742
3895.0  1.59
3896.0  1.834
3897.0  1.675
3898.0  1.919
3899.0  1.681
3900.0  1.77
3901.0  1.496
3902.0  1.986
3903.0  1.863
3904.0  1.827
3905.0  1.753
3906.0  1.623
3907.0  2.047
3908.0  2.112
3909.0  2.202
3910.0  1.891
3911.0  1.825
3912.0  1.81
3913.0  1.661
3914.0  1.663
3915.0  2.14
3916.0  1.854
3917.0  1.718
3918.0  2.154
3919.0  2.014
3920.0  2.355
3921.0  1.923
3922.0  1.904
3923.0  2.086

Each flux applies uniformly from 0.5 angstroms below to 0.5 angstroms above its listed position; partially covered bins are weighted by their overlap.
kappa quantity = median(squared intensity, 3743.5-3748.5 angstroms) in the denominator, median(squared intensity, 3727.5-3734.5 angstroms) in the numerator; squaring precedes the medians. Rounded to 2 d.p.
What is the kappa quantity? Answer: 2.92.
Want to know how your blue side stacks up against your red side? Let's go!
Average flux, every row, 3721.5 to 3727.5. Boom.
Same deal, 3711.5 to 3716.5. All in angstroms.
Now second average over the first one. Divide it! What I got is 0.50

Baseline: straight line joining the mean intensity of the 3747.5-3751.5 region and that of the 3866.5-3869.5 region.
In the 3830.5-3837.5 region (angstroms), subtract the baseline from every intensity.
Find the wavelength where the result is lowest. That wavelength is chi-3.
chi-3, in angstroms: 3833.0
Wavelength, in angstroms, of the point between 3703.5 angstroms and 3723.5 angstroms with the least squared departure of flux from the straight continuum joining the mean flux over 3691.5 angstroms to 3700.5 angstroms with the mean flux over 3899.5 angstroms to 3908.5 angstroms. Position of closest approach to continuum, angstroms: 3710.0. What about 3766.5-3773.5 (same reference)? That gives 3771.0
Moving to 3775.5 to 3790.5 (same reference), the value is 3782.0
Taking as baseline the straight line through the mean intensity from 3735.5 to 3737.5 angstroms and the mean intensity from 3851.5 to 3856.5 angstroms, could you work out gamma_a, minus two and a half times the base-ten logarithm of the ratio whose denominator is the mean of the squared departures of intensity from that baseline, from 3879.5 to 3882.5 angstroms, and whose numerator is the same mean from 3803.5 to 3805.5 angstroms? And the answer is 3.2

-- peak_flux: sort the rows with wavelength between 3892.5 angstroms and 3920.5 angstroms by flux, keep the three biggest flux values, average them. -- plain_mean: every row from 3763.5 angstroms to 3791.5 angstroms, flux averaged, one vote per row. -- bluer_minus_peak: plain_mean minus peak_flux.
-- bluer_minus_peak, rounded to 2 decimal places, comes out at -0.44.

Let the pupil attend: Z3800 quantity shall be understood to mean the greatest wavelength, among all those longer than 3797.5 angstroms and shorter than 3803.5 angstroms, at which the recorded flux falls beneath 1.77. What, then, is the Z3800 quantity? 3803.0 angstroms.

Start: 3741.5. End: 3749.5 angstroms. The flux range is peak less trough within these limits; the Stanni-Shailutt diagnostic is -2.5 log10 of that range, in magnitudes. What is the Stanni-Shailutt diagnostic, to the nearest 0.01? 0.47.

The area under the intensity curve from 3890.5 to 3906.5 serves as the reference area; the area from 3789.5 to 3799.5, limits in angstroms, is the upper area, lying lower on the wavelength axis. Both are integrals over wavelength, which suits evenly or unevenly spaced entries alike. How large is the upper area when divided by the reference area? 0.58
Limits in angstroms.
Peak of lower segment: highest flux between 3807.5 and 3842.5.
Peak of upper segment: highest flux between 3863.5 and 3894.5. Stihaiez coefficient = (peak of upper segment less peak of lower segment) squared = 0.31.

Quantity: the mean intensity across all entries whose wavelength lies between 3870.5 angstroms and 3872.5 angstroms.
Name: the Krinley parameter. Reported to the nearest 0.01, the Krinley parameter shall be 1.67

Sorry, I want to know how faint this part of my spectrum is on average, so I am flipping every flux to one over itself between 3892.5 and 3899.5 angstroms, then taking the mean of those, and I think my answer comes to 0.58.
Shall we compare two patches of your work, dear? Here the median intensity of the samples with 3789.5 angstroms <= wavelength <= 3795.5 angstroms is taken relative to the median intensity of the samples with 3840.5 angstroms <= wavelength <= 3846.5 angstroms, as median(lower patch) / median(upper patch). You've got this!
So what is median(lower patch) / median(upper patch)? 1.1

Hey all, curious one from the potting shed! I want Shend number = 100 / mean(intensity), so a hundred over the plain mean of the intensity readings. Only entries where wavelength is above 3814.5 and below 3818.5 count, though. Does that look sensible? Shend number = 50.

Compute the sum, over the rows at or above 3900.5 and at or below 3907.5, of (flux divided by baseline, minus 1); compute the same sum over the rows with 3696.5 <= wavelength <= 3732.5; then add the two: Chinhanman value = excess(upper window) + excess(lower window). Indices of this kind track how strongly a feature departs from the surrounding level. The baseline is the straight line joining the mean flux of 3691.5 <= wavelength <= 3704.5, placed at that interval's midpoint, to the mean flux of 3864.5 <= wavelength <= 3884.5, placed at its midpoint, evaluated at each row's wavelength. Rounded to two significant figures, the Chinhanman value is 17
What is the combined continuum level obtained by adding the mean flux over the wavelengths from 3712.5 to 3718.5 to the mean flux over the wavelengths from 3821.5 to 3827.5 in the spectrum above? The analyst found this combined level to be 3.57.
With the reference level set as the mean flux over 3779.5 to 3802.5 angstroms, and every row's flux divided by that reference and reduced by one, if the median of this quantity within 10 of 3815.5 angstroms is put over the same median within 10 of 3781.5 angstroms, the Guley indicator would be 1.2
